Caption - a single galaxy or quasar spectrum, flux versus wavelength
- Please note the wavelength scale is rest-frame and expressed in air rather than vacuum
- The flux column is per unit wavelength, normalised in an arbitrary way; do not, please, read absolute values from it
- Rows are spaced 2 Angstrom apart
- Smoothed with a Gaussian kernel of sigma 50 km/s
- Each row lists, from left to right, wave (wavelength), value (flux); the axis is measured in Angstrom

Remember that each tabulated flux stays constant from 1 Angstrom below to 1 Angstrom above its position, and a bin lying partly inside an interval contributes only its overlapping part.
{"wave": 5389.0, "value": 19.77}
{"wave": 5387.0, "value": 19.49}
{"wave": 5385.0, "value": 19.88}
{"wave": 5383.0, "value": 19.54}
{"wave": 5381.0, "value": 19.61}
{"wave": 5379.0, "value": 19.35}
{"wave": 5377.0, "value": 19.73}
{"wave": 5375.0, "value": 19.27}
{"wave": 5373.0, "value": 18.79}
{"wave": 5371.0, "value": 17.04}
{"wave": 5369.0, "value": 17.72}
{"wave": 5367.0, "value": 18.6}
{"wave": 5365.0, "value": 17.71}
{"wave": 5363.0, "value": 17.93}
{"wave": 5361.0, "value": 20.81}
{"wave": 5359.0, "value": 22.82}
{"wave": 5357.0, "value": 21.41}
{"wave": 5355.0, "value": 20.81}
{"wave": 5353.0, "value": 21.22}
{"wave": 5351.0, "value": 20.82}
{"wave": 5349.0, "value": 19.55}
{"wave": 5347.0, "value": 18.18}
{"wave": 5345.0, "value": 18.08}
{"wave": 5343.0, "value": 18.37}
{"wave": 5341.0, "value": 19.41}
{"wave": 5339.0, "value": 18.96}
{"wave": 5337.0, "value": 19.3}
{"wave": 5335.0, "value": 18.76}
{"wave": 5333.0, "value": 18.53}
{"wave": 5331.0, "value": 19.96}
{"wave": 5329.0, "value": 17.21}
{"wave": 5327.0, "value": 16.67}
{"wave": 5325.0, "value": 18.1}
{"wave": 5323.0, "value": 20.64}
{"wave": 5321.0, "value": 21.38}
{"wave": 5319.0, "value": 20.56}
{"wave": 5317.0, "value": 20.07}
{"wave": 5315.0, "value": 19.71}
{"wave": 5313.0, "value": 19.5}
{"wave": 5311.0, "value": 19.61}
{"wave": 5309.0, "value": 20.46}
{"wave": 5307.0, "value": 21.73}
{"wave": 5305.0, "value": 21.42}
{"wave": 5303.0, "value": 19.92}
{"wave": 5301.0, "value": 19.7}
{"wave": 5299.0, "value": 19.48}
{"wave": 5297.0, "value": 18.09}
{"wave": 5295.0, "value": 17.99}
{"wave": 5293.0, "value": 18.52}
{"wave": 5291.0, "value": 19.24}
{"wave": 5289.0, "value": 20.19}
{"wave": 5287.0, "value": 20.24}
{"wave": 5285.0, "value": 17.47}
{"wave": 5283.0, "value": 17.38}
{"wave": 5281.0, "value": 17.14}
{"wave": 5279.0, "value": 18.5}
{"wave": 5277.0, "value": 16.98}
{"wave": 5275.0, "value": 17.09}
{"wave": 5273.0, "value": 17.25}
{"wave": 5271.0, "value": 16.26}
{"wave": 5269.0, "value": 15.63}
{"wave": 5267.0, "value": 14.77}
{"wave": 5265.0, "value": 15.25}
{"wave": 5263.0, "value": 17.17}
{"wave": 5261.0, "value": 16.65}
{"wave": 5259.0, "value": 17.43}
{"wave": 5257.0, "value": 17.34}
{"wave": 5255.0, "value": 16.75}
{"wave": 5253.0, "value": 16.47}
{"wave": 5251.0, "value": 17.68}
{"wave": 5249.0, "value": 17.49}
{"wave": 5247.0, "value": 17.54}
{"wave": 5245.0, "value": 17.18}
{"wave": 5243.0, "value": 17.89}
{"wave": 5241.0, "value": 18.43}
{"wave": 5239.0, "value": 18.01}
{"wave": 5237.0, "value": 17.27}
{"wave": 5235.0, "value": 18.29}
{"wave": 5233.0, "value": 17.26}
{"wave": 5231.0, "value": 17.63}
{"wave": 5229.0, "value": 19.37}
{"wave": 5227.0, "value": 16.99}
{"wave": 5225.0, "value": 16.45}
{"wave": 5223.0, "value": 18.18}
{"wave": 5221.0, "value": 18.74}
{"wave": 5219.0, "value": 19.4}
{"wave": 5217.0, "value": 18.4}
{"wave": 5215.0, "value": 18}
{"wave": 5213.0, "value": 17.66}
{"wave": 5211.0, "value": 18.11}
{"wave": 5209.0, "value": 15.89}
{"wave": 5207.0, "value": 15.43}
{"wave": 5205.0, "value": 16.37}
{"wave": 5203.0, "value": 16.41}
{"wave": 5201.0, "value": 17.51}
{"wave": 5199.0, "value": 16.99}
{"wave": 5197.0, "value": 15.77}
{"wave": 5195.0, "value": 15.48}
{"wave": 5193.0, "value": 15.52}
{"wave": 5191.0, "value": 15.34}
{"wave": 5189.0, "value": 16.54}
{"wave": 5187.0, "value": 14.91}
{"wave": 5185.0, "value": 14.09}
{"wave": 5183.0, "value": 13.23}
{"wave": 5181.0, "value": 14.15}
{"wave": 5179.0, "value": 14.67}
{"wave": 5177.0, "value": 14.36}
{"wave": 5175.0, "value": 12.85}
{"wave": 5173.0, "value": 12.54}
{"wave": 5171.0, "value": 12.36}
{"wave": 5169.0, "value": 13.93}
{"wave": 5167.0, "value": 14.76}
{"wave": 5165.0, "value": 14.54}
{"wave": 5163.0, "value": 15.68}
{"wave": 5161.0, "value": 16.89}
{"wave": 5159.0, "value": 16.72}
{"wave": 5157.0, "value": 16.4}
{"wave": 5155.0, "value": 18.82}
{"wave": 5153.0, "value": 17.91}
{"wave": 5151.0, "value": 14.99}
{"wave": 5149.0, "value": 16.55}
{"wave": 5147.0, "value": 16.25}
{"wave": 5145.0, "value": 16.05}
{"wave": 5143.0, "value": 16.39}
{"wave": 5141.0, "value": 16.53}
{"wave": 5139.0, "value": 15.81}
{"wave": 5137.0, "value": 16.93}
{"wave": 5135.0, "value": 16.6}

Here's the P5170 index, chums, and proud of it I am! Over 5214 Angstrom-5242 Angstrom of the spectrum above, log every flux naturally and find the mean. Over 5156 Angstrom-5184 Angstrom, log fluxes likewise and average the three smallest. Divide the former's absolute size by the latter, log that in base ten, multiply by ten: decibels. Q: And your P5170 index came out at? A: 0.58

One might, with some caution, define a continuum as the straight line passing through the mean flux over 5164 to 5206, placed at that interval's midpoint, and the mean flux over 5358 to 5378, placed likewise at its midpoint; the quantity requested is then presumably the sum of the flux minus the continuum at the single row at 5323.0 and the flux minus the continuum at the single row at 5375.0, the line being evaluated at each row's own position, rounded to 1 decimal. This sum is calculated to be 2.7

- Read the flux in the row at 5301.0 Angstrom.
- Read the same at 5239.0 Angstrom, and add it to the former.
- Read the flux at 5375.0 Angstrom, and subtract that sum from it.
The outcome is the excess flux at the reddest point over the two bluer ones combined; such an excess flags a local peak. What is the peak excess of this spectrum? -18.4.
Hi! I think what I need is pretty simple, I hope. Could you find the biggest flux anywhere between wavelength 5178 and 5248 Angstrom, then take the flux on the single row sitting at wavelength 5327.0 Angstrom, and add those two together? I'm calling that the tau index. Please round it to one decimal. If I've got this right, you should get 36.1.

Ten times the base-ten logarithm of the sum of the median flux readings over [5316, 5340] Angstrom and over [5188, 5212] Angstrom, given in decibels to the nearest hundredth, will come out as 15.47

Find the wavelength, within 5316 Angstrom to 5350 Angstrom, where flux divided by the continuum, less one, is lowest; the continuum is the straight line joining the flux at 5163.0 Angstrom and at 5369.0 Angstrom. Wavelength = 5327.0 Angstrom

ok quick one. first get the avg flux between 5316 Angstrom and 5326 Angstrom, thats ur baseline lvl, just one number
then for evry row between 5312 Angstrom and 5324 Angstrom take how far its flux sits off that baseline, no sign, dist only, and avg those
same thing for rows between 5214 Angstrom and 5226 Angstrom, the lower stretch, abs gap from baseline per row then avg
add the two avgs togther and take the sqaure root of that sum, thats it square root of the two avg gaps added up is 1.6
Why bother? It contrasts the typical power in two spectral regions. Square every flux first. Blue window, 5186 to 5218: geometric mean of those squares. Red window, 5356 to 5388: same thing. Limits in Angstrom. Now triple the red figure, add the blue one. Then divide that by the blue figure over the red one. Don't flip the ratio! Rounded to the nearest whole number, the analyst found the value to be 1906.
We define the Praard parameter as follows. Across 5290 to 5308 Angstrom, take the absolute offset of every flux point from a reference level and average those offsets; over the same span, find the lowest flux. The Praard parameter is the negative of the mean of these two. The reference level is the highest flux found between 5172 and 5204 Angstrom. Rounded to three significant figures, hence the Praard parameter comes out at -10.0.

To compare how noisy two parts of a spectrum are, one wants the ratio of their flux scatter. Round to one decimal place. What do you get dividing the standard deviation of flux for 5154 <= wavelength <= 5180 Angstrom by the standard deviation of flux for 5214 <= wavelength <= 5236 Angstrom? 2.0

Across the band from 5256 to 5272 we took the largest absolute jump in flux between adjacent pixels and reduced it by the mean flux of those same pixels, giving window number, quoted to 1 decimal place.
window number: -14.4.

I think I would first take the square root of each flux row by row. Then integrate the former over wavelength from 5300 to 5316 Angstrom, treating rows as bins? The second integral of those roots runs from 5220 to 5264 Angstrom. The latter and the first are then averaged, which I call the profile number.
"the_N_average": 128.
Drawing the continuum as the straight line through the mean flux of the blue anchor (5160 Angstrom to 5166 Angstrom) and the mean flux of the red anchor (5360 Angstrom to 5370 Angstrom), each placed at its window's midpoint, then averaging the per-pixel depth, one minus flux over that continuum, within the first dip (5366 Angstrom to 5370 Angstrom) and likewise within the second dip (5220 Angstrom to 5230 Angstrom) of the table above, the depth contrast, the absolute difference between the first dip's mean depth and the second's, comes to 0.11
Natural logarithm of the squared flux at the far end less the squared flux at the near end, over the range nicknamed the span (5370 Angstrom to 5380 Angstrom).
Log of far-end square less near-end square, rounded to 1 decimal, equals 4.4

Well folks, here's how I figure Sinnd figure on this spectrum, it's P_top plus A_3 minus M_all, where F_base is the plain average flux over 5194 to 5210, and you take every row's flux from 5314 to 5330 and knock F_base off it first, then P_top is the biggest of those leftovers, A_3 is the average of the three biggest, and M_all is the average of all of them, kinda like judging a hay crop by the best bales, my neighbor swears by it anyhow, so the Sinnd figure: 7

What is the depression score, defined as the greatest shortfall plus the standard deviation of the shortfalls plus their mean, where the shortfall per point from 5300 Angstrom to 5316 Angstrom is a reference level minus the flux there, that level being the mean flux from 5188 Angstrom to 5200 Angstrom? -7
